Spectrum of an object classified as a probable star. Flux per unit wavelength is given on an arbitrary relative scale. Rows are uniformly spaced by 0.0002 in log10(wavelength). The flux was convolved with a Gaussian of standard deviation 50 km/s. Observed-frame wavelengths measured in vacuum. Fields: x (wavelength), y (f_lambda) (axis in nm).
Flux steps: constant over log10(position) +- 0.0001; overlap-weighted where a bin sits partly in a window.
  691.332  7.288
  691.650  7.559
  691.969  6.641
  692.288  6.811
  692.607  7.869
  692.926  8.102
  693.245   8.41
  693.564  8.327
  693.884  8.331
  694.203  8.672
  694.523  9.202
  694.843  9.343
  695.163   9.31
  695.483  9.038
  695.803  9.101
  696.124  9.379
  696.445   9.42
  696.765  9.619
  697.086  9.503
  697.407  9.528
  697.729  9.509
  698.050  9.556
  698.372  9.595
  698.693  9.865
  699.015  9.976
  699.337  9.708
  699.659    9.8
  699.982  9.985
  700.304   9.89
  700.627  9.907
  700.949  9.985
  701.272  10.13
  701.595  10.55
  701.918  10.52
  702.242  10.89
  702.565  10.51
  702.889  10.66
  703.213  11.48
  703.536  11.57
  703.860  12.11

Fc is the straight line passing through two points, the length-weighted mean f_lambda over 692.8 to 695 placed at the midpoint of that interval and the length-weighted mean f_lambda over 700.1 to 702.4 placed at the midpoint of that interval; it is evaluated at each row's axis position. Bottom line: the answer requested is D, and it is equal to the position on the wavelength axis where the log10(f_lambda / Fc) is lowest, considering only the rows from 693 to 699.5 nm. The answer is 693.884 nm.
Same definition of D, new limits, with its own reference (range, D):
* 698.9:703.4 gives 700.627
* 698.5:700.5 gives 700.304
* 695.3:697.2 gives 695.803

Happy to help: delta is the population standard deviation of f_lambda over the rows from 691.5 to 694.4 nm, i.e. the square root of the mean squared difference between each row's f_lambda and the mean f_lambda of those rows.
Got 0.68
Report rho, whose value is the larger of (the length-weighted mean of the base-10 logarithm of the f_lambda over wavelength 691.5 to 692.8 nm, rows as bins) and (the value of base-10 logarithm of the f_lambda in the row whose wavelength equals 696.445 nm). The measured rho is 0.97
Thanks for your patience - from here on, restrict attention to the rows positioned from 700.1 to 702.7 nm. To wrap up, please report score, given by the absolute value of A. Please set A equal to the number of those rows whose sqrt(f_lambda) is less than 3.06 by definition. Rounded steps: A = 0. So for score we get 0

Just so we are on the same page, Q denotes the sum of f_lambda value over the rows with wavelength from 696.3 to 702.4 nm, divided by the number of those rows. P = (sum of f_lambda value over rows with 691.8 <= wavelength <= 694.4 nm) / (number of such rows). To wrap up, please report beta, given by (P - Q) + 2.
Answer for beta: 0.0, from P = 7.9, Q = 9.9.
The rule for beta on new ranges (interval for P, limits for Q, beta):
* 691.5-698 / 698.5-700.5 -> 0.8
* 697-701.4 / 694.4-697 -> 2.5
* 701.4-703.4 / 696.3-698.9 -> 3.2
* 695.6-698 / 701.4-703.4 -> 0.7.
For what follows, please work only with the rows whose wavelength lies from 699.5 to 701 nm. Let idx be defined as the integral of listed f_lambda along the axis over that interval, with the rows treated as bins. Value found 14.9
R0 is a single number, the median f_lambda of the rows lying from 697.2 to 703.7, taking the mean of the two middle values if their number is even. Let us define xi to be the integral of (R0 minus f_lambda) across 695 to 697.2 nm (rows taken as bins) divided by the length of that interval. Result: 0.6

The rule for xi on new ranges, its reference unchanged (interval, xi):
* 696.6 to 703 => 0.0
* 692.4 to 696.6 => 1.2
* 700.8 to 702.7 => -0.5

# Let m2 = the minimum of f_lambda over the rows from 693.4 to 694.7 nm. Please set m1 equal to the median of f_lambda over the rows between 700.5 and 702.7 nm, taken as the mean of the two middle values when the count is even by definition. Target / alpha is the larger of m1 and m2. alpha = 10.5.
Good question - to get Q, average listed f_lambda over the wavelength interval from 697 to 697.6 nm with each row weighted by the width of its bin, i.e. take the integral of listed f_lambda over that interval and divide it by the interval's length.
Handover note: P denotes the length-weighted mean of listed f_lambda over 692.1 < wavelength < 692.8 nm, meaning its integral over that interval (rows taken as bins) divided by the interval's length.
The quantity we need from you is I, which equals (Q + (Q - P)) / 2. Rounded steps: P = 7.3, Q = 9.5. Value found 5.8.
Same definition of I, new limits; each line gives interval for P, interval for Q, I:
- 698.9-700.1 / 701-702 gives 5.4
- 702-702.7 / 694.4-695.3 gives 3.9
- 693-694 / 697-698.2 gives 5.4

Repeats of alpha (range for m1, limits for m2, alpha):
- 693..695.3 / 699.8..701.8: 9.9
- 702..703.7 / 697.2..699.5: 10.9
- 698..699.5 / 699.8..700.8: 9.9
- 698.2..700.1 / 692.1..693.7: 9.8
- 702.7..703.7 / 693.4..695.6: 11.5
